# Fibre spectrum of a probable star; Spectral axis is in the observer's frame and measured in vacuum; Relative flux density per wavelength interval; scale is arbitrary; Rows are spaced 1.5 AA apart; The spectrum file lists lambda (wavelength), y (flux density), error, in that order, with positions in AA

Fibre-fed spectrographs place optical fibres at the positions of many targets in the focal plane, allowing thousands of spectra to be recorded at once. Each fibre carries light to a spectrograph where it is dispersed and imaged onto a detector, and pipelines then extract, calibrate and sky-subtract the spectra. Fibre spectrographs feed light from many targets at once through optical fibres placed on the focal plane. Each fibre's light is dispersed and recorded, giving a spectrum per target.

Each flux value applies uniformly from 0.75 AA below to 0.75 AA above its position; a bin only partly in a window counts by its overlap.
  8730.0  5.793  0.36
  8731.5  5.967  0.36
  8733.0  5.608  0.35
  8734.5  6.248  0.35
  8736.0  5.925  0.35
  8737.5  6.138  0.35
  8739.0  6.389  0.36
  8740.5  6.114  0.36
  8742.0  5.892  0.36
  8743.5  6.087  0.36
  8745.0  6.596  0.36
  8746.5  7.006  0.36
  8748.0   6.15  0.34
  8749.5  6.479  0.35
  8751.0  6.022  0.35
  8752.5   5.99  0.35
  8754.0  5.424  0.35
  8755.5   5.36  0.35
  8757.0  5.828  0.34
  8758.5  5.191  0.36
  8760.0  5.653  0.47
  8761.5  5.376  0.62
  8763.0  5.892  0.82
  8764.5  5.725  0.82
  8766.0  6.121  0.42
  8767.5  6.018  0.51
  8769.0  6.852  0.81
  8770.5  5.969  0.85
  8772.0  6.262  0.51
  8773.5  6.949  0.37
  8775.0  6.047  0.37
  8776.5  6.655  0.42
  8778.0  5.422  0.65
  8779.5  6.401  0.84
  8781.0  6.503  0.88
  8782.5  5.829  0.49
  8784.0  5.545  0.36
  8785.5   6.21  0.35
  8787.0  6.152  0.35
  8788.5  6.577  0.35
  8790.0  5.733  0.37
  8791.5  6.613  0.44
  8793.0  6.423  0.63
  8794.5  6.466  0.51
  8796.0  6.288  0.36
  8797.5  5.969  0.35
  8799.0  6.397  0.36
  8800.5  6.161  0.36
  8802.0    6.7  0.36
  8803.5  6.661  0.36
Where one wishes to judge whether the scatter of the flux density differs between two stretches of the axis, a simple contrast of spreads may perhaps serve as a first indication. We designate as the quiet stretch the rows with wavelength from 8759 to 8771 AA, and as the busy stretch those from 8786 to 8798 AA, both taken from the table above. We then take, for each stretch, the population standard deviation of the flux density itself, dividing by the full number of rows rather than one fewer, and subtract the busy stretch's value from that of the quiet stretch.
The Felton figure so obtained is 0.12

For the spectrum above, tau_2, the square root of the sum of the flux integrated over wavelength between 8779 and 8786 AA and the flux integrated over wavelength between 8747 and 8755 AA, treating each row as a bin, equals 9.53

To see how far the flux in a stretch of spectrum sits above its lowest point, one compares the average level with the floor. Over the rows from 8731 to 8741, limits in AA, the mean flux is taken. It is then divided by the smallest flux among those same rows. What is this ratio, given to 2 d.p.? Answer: 1.08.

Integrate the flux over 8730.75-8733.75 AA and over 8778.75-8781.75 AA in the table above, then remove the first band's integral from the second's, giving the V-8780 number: 2.0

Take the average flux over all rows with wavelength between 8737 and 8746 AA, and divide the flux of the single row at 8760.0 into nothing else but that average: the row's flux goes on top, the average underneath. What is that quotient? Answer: 0.91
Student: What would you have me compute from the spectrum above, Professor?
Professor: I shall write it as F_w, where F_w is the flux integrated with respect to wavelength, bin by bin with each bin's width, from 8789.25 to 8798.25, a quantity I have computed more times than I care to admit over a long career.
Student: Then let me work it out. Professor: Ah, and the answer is 56.2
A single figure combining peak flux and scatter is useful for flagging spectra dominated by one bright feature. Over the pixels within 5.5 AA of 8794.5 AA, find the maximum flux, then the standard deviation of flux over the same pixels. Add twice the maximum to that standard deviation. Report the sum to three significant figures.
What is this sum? 13.5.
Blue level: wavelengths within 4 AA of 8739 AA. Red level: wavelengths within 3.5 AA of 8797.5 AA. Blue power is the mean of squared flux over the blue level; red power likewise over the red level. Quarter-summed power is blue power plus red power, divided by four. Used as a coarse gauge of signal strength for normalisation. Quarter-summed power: 19.1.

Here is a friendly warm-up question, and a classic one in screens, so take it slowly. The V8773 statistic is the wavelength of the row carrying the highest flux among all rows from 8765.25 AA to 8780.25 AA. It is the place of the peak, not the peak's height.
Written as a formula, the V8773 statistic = 8773.5 AA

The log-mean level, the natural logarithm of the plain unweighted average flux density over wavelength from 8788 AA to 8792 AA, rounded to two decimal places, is 1.84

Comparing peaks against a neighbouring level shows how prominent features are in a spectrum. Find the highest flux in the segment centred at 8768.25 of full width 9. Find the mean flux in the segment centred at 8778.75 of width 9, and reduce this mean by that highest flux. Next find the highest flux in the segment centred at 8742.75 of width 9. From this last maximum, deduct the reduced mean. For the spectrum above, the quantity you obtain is 7.72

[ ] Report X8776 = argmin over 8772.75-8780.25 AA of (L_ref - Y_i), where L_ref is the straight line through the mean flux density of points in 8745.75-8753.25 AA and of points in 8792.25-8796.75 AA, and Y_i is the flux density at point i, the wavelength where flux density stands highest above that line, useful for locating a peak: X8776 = 8773.5 AA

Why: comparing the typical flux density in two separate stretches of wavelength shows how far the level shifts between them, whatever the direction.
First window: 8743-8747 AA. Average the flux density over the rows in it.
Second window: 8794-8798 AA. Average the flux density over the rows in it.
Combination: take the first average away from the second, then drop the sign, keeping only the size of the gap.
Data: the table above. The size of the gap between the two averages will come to 0.32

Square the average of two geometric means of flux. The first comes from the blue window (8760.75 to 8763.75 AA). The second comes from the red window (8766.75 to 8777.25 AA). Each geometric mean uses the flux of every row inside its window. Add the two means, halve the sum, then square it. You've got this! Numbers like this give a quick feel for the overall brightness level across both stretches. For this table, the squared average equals 36.1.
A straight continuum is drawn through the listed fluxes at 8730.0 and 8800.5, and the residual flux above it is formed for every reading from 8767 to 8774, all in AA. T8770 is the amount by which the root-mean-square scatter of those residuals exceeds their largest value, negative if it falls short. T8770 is -0.35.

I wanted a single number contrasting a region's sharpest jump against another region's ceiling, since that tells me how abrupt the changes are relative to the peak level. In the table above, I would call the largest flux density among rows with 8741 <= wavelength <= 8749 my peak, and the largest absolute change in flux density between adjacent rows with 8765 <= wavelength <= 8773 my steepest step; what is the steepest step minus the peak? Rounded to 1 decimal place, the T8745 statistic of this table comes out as -6.1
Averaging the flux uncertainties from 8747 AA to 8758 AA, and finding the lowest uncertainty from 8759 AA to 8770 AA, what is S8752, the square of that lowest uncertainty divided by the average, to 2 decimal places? 0.51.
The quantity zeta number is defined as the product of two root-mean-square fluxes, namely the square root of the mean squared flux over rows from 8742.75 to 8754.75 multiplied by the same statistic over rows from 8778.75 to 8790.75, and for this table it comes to 38.2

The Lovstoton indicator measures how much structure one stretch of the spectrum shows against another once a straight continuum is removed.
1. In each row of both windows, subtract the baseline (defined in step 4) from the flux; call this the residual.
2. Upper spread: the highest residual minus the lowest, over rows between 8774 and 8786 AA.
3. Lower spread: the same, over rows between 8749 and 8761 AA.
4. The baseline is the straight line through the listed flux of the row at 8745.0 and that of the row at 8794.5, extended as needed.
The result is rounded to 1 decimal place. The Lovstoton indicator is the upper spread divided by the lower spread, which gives 1.0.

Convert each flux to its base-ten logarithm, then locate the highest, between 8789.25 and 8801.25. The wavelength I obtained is 8791.5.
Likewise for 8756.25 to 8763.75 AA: 8763.0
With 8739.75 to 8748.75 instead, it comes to 8746.5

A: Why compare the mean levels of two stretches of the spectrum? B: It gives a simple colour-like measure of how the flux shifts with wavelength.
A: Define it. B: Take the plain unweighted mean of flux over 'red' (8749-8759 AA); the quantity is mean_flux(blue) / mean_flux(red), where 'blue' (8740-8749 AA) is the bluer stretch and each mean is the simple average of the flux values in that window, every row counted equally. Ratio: 1.10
